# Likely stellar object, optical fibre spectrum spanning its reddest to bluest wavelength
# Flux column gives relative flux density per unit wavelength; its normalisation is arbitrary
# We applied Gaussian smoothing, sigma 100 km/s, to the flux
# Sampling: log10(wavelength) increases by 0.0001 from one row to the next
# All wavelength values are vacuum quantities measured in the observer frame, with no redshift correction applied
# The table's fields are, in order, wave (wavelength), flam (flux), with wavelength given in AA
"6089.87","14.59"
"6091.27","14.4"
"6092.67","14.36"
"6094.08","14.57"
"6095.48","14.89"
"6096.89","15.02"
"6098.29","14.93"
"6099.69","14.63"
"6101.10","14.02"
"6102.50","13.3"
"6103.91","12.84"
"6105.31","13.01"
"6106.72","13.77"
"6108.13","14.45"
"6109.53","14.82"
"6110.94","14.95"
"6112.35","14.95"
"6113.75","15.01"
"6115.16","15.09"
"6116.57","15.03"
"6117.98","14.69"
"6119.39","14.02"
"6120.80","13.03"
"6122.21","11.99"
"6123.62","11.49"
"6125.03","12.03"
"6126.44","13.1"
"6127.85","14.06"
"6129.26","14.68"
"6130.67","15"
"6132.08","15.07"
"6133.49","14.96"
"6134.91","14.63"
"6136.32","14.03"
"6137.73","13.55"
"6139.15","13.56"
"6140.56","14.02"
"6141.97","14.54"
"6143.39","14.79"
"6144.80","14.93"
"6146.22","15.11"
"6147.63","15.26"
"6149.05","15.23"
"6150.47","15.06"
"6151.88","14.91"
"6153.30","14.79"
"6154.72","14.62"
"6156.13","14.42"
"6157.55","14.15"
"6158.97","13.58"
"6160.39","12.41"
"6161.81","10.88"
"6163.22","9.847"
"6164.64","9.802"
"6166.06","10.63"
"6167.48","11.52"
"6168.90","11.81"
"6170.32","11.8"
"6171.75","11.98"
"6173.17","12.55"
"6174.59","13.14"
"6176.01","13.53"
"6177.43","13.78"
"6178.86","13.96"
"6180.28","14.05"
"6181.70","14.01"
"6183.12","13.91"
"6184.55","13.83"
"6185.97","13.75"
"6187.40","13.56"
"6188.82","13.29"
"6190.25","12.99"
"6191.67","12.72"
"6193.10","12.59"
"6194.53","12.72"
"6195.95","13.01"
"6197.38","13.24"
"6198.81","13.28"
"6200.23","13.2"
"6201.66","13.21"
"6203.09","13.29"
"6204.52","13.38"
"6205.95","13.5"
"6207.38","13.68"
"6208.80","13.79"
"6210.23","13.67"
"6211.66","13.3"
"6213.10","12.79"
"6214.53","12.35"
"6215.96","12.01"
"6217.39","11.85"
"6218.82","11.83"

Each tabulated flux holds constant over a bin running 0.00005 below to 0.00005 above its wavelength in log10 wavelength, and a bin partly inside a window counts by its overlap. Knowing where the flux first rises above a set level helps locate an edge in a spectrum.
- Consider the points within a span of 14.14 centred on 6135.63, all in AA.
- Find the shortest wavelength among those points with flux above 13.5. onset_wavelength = 6129.26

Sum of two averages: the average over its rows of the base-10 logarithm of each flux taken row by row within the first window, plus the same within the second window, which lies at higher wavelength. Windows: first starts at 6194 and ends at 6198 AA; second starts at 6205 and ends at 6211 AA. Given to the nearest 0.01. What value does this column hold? 2.25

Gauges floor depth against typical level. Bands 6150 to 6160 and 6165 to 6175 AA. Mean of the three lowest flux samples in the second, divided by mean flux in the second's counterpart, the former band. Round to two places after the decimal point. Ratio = 0.78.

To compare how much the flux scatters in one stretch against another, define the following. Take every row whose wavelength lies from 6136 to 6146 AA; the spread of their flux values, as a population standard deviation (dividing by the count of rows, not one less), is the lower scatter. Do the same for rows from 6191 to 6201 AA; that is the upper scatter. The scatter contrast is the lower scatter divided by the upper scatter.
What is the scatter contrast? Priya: 2.0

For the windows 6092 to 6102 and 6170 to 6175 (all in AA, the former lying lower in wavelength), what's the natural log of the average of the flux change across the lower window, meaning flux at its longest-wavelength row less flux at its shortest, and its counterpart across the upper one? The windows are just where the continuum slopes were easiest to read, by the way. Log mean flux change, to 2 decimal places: -0.69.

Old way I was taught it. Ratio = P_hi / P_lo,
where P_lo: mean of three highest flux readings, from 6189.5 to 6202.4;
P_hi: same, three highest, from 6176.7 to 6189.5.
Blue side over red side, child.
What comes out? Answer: 1.06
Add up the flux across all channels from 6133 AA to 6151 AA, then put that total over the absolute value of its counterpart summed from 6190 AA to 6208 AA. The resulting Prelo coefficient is 1.11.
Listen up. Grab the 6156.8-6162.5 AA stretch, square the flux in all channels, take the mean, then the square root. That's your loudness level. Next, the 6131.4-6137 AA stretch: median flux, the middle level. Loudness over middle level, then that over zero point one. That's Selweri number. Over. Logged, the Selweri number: 8.7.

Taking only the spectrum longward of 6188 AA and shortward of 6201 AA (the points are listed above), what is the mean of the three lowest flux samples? 12.7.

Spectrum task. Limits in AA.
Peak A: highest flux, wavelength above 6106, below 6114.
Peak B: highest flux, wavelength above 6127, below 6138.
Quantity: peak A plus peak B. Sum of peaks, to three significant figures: 30.1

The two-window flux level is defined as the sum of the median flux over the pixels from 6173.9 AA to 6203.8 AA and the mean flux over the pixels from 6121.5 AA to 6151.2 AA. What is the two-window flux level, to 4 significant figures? 27.44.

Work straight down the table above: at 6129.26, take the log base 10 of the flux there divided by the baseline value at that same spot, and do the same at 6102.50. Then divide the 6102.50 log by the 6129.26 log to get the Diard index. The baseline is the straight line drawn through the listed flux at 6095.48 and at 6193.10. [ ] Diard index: -2.5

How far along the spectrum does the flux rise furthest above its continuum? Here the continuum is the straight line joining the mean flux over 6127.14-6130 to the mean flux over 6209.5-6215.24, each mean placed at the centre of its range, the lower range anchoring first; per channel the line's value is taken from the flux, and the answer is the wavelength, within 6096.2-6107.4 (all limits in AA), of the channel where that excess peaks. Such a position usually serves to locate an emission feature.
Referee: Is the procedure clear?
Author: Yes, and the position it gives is 6096.89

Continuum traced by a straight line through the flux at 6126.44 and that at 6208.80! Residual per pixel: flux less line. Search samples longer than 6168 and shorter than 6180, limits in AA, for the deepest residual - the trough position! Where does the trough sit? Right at 6170.32 AA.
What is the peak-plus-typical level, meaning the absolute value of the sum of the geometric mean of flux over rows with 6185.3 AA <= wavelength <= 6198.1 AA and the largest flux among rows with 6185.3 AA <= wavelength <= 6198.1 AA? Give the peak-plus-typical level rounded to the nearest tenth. 26.8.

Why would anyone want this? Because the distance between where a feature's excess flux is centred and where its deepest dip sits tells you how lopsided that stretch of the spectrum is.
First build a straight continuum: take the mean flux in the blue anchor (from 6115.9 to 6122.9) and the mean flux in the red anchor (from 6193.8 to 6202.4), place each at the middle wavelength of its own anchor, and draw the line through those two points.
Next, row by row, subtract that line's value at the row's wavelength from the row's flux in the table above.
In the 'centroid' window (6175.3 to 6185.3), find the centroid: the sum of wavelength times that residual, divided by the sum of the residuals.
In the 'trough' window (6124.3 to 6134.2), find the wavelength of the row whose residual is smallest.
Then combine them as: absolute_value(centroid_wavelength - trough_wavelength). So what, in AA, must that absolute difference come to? 55.8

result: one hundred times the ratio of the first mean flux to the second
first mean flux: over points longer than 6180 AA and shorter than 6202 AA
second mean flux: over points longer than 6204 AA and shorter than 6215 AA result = 100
